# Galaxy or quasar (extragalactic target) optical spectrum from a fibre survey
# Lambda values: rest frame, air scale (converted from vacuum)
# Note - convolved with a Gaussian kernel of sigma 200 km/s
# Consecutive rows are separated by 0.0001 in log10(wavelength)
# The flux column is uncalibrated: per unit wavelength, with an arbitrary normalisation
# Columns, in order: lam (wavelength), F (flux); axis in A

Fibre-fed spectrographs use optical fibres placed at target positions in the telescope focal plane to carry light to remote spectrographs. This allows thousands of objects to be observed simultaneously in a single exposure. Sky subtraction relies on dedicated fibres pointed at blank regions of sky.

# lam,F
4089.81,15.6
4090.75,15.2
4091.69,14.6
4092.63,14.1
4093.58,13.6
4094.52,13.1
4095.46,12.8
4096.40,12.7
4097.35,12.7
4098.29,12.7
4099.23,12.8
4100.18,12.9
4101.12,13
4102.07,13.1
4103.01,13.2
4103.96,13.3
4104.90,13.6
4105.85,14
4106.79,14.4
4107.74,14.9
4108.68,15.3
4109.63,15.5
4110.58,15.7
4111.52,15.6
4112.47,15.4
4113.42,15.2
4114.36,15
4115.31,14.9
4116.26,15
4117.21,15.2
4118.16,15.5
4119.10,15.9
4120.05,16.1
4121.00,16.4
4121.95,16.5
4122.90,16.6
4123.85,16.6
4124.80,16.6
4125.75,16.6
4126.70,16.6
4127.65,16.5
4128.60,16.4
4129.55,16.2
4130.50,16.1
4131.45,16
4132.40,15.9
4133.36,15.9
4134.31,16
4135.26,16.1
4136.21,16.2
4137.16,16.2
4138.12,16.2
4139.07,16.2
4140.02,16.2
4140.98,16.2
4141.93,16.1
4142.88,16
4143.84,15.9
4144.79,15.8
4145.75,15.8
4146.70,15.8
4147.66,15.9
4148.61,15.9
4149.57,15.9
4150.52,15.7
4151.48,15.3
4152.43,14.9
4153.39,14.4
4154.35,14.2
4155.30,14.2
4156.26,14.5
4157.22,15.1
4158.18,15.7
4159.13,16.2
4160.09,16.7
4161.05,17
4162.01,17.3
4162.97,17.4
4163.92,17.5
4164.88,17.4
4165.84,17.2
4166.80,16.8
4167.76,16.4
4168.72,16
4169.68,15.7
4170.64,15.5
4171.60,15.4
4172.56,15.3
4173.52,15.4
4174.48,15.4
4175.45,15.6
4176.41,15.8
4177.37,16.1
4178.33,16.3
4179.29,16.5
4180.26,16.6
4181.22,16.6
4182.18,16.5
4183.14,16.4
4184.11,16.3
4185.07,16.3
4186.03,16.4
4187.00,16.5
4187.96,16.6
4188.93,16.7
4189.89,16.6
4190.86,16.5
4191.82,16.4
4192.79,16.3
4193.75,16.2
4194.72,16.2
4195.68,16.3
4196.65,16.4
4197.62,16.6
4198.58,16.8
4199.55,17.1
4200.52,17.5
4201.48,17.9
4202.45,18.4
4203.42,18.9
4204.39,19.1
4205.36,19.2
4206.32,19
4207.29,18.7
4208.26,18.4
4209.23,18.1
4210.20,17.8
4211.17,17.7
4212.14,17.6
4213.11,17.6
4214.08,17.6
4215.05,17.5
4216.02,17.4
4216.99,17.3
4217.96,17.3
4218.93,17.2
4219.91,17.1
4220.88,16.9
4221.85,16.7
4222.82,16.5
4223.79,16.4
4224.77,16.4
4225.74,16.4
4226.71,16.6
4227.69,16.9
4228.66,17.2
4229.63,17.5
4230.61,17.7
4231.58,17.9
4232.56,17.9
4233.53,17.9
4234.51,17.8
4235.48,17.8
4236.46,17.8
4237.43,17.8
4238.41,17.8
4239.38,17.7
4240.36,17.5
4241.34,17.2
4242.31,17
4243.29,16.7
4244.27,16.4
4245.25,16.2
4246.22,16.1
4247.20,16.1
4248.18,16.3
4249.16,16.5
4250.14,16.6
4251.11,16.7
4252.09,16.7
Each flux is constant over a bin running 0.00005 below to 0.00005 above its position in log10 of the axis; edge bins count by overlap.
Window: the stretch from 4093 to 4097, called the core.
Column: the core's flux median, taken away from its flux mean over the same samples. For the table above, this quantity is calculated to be 0.10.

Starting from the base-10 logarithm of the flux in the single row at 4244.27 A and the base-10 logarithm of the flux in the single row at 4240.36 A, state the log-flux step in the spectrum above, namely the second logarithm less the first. 0.03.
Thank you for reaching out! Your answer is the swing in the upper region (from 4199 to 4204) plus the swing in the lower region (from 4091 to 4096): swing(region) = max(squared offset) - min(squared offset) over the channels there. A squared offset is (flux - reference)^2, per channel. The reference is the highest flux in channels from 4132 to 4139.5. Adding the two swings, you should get 15.5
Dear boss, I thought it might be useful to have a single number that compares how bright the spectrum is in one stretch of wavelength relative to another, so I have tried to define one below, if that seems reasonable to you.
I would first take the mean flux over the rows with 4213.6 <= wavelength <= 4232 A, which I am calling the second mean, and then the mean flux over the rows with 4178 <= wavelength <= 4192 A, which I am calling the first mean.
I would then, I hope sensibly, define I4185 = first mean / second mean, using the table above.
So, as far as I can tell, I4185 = 0.965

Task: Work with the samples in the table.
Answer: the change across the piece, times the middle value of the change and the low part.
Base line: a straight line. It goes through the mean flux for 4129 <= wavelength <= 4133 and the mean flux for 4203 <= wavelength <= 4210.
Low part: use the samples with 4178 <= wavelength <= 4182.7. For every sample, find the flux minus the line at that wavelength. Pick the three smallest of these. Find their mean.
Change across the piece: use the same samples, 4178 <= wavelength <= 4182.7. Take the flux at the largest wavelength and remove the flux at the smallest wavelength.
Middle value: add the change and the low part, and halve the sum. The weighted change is -0.12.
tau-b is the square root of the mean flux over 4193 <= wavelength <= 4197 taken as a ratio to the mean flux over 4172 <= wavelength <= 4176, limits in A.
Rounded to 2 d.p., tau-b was 1.03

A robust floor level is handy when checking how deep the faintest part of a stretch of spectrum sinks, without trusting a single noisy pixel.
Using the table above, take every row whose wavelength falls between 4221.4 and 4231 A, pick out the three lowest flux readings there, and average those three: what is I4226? 16.4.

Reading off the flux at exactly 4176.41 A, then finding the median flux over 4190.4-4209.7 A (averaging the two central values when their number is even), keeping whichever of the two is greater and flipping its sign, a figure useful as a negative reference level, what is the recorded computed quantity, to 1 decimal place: -17.3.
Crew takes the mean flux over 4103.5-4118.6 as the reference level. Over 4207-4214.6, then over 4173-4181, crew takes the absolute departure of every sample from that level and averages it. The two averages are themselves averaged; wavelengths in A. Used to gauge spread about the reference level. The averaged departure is 2.0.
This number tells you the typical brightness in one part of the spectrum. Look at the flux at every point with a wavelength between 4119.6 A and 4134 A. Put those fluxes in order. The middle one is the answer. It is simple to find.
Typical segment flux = 16.4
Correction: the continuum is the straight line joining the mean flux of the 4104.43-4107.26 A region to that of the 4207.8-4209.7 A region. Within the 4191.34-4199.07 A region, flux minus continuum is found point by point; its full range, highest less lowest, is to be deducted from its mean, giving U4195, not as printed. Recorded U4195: -1.7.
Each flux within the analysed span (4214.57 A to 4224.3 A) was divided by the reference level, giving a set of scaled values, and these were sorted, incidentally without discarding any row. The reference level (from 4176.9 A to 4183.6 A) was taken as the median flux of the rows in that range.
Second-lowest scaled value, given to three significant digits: 1.00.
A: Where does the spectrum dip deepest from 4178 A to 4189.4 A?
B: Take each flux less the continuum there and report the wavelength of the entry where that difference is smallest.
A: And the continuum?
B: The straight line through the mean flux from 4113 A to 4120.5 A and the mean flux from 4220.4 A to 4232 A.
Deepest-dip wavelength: 4185.07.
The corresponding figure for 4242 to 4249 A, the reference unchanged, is 4247.20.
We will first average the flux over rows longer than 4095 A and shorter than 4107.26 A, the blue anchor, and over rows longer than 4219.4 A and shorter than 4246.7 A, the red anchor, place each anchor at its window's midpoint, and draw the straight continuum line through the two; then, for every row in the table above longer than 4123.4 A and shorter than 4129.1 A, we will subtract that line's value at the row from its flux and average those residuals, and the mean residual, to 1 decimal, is 2.6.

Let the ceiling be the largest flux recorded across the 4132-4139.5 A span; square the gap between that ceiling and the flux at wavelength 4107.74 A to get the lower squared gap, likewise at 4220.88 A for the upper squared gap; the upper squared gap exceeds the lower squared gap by -1.2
